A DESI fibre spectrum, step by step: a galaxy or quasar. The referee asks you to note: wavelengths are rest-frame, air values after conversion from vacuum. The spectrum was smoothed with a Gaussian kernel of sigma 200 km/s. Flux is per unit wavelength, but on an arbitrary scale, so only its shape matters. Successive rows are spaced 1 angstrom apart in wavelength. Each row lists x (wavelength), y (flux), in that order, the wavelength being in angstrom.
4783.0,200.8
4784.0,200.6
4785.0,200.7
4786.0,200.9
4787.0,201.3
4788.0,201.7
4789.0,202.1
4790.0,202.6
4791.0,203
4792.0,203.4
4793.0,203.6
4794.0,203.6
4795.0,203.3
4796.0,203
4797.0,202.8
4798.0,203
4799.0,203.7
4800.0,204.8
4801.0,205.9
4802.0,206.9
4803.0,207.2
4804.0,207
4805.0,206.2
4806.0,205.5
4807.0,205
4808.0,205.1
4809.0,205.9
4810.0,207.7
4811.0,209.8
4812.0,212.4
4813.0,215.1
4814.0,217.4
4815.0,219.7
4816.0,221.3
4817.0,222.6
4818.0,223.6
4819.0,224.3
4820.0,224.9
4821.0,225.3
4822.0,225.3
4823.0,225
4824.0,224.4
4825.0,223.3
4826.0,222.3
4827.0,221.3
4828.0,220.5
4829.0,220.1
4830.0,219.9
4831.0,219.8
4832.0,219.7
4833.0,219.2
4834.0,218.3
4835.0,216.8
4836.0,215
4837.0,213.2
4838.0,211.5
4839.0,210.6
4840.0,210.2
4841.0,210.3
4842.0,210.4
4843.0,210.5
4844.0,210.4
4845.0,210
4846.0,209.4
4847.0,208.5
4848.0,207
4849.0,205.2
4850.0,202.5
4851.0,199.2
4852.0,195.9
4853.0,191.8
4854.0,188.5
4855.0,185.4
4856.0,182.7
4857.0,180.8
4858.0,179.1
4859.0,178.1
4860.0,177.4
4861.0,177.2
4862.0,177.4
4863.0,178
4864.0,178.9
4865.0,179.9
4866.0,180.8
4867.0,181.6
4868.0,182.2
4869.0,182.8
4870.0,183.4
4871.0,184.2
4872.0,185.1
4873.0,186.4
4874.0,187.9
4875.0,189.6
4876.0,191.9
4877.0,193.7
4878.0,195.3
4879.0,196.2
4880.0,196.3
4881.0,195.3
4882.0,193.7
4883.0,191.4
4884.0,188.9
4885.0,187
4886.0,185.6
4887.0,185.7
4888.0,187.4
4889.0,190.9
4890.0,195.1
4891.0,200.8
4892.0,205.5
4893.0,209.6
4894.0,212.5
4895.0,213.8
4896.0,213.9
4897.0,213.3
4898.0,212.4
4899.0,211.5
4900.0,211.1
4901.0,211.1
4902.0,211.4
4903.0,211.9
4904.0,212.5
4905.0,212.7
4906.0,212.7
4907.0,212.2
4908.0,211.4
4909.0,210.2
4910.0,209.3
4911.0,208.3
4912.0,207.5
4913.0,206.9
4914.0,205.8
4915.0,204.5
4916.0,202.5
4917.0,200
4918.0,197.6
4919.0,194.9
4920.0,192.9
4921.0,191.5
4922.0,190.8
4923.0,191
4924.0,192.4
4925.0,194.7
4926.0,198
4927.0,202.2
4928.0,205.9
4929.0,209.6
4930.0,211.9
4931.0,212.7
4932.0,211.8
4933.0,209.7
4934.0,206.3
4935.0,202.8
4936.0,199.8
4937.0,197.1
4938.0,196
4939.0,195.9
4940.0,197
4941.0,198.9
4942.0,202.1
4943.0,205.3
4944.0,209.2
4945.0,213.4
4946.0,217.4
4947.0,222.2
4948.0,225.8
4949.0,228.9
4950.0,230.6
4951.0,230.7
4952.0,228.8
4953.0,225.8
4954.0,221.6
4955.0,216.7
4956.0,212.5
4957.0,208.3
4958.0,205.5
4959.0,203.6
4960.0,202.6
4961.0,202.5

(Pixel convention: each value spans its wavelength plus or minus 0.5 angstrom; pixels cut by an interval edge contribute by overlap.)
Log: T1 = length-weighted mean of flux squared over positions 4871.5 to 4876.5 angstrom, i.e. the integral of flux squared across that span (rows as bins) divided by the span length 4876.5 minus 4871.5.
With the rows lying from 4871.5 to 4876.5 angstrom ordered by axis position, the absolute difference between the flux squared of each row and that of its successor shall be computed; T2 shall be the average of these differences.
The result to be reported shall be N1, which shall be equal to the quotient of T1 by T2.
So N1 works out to 55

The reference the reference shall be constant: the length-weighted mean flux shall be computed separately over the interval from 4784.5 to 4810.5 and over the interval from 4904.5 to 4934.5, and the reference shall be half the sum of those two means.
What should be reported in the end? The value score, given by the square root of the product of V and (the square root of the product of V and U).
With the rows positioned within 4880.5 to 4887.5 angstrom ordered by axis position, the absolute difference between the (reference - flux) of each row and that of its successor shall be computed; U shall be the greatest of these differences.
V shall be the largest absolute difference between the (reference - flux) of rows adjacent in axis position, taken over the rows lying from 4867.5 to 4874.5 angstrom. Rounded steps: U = 2.5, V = 1.5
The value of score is 1.7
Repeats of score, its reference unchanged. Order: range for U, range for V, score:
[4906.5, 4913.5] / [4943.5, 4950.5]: 3.4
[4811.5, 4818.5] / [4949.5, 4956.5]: 4.2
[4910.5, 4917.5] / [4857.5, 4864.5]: 1.3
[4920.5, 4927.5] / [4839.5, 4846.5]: 1.0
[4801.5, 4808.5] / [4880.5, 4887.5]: 1.9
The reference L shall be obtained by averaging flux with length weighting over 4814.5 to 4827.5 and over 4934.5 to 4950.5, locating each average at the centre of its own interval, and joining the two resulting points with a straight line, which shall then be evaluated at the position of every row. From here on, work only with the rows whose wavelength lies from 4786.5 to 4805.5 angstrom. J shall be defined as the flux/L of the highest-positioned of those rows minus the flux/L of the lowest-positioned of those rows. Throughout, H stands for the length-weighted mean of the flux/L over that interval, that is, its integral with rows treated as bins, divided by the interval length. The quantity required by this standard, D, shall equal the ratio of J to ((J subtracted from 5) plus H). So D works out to 0.005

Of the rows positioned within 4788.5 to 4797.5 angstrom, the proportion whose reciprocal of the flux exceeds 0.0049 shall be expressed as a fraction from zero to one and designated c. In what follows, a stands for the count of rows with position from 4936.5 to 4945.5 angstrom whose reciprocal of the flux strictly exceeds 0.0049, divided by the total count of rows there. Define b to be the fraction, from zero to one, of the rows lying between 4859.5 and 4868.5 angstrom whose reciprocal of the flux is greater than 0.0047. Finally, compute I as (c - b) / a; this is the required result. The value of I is 0.00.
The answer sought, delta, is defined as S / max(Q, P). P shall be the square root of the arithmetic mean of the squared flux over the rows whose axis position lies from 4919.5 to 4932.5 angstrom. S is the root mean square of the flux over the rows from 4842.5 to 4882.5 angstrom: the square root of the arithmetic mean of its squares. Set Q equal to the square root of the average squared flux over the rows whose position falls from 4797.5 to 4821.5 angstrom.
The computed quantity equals 0.90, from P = 201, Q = 212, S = 191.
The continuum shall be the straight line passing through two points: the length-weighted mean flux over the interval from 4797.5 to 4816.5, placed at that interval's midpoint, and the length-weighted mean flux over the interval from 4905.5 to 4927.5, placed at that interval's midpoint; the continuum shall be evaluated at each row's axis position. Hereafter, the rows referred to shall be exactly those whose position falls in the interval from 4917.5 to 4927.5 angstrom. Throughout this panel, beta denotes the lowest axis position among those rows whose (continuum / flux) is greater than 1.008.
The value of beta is 4918.0 angstrom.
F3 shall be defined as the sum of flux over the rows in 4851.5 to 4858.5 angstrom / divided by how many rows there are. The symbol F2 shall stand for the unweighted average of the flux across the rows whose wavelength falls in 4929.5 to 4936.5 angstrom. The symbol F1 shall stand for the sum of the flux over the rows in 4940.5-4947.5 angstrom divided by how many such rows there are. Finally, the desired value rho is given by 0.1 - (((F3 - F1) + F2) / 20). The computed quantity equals -9.1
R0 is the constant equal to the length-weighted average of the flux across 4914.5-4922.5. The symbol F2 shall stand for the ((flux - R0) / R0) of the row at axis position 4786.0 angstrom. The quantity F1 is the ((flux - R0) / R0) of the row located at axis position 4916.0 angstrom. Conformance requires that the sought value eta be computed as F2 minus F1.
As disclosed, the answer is -0.01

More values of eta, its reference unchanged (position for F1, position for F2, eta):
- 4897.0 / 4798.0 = -0.05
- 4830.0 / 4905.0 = -0.04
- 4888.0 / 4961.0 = 0.08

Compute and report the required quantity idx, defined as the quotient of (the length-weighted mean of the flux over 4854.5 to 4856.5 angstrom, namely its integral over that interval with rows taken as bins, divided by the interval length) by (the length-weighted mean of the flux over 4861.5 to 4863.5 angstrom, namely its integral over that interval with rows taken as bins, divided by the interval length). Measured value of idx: 1.04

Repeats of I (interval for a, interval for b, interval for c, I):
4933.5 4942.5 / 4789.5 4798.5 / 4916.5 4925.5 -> 0.00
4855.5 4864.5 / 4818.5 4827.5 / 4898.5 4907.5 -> 0.00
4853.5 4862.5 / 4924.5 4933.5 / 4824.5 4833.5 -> -1.00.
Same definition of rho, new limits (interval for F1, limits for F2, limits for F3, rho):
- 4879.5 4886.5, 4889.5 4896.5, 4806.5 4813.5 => -11.1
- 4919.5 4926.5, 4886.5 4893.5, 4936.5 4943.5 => -10.0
